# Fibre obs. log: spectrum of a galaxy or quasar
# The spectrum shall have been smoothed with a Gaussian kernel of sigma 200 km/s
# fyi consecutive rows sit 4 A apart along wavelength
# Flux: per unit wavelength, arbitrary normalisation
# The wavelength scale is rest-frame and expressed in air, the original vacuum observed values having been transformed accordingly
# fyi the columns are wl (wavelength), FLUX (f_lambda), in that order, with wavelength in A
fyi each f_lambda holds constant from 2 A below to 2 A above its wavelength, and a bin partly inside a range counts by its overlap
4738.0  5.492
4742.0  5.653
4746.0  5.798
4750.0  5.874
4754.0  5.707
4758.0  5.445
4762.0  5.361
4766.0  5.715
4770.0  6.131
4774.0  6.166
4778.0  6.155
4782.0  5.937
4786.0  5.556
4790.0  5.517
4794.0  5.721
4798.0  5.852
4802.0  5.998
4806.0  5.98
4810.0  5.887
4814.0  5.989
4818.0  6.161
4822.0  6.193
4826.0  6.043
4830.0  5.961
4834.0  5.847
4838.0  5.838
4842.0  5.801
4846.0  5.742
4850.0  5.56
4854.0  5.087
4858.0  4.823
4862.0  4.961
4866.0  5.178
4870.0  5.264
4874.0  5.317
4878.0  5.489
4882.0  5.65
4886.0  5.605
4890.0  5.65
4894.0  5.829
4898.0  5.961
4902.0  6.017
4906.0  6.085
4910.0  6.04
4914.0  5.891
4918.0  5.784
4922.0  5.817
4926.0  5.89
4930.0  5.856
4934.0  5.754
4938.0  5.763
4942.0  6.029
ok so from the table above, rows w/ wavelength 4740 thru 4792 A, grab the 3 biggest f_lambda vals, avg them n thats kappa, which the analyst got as 6.15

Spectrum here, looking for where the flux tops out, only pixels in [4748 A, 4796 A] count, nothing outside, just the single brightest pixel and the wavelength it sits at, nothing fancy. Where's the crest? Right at 4774.0 A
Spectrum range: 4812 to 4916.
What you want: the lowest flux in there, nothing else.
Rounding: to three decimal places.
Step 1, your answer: 4.823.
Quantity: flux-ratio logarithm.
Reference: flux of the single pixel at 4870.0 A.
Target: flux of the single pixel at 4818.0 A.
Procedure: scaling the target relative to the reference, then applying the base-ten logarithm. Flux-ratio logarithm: 0.07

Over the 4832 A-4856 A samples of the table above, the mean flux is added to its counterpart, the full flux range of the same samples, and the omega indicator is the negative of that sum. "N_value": -6.4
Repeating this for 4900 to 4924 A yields -6.2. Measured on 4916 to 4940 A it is -5.9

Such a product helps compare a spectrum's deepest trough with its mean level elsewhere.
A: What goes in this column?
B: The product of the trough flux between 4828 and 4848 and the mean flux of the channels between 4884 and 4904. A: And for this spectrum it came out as 33.4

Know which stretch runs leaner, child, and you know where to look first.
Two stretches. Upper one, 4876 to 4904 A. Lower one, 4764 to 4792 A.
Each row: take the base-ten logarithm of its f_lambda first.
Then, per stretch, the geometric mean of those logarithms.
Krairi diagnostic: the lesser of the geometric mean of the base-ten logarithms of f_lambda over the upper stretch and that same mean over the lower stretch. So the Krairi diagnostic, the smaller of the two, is 0.759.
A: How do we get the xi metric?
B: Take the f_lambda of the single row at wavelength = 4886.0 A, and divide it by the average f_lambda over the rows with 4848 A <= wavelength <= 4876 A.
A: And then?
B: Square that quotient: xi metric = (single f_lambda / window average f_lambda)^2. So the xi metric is 1.18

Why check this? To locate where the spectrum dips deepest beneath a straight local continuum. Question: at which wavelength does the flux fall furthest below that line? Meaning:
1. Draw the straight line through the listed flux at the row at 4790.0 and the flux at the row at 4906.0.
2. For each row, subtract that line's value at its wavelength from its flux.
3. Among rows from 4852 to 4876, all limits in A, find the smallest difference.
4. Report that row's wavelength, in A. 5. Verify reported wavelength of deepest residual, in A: 4858.0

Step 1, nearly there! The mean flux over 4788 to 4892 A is 5.66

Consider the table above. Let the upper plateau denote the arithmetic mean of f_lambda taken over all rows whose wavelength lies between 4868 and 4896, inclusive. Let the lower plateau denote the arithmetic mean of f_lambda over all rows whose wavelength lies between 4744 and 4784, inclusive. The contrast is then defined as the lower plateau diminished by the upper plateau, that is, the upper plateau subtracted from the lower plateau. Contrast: 0.29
